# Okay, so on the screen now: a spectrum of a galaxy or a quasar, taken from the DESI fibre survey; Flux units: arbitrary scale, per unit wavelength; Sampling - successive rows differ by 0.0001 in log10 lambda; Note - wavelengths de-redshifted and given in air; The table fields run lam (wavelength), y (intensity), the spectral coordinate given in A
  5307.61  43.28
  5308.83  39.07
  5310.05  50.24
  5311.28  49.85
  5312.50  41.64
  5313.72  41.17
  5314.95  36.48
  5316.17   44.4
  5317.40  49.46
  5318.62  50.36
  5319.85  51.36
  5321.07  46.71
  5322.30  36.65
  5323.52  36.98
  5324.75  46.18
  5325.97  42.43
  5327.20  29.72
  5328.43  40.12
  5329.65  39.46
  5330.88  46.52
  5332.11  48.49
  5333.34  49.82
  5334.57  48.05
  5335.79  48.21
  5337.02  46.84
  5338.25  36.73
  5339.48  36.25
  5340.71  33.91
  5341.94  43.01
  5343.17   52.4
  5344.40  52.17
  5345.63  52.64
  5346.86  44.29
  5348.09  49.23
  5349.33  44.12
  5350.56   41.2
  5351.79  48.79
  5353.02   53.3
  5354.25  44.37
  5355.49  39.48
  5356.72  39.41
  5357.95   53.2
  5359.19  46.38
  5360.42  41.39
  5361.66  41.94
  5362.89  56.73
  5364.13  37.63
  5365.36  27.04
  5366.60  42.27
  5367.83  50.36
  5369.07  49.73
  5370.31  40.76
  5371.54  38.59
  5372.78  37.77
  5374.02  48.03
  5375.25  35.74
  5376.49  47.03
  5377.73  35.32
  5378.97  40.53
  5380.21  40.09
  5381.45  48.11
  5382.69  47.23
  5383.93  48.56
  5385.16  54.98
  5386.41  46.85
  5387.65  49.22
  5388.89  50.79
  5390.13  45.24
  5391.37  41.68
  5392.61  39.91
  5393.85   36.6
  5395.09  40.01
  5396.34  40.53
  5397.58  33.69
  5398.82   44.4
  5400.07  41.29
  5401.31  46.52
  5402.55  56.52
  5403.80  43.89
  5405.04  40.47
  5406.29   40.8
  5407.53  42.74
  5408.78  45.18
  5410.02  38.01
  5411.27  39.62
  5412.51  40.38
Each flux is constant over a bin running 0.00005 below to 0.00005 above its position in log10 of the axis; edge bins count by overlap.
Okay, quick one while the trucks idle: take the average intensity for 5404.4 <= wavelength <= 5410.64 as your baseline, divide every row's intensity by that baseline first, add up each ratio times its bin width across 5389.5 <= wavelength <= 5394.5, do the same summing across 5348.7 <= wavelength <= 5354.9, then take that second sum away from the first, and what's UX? -2.0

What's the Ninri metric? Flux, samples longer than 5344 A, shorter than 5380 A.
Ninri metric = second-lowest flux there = 35.32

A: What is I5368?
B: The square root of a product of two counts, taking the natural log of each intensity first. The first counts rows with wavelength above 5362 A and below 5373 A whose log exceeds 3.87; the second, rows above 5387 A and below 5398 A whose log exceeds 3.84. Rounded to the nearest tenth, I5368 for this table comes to 2.4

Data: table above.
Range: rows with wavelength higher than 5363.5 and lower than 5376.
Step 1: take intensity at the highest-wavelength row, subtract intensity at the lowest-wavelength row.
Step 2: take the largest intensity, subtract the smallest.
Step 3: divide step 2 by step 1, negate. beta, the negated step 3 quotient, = 12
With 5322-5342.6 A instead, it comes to -3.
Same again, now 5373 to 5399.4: 6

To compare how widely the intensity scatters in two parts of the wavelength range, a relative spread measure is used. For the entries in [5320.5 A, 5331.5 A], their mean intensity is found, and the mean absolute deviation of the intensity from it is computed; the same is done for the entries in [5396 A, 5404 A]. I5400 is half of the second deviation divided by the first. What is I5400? 0.52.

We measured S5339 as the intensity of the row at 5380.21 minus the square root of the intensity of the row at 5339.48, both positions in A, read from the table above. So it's 34.1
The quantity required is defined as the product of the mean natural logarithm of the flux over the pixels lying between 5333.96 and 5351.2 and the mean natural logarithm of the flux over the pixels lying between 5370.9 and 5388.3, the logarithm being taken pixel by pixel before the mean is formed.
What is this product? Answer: 14.3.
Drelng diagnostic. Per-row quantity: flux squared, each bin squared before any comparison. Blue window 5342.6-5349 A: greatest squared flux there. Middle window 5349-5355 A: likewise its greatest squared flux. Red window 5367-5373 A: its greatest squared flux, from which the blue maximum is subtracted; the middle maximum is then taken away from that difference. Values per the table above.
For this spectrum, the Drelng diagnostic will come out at -3076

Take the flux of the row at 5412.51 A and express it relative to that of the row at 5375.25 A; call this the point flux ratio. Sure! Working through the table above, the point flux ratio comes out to 1.13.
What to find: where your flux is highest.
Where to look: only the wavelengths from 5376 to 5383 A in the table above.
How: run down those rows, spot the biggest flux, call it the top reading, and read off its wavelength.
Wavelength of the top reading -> 5381.45 A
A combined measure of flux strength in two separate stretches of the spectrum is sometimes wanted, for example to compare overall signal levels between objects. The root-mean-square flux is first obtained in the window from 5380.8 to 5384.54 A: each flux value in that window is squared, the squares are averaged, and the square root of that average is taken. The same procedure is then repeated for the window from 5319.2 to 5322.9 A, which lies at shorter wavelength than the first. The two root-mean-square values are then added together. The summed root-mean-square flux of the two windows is 93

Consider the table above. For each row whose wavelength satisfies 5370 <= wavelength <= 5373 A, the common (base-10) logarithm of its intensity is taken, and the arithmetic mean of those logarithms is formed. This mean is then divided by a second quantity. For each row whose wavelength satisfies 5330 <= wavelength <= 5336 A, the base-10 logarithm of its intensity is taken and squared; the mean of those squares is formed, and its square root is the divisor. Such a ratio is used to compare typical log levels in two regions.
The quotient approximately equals 0.95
